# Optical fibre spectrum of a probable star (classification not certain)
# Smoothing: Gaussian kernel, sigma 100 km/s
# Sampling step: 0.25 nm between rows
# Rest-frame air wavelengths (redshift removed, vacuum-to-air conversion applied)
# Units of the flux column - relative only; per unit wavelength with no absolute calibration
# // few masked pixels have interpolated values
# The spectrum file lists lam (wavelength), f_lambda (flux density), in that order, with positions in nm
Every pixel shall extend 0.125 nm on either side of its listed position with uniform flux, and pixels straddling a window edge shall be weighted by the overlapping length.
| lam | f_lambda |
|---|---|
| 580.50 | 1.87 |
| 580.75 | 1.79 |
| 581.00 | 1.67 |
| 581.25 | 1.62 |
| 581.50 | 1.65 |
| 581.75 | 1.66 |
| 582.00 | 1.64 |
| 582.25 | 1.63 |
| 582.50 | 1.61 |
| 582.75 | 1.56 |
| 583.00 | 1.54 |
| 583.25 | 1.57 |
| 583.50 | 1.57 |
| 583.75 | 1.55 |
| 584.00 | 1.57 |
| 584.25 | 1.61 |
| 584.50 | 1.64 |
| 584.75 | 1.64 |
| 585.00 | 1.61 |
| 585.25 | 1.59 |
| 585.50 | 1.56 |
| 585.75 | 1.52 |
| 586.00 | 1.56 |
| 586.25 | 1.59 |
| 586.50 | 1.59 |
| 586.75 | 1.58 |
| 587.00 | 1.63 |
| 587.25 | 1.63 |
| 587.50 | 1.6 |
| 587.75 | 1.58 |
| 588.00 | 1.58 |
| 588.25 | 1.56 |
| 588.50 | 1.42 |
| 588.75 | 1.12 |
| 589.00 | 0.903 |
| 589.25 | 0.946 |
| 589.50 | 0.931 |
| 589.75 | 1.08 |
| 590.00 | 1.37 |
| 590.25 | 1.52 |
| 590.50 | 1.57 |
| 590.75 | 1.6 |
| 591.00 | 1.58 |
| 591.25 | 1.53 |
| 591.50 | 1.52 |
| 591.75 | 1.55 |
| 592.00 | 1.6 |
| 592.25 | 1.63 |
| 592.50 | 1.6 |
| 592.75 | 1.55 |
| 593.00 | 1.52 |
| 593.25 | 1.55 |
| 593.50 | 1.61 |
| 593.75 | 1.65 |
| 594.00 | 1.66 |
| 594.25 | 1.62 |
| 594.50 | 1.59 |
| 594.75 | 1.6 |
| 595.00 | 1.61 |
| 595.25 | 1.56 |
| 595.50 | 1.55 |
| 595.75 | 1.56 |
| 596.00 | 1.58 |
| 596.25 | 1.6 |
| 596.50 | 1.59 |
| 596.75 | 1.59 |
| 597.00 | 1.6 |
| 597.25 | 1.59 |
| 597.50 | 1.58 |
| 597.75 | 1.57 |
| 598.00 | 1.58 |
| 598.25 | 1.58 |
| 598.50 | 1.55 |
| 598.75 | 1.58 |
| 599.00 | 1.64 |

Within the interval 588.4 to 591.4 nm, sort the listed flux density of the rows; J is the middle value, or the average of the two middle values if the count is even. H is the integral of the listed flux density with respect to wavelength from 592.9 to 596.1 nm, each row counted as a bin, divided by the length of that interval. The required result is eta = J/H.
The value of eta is 0.88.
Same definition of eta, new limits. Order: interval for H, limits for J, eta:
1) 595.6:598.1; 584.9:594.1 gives 0.99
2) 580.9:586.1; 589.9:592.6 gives 0.98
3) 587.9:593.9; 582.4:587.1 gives 1.10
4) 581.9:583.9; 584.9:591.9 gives 0.99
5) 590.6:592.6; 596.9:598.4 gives 1.00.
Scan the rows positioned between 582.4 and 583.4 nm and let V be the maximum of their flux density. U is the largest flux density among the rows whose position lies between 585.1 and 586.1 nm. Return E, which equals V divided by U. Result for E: 1.01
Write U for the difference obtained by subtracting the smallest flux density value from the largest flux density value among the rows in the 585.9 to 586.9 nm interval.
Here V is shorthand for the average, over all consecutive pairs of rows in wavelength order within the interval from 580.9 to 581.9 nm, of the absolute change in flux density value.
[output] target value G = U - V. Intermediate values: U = 0.03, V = 0.030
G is 0.00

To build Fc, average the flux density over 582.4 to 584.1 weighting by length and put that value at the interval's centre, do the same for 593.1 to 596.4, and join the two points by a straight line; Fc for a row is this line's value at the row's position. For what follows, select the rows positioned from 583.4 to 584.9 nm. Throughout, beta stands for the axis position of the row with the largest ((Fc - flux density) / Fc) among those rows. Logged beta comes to 583.75 nm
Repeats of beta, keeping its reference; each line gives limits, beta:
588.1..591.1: 589.00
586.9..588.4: 588.25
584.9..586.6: 585.75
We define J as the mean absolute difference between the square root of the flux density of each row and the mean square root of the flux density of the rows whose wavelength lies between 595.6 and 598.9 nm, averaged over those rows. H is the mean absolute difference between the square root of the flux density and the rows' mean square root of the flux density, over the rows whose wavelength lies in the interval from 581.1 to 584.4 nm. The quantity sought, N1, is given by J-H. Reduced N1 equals -0.01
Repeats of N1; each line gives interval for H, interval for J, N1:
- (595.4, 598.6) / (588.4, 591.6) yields 0.11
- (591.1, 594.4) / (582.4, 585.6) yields -0.01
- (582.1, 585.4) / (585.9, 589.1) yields 0.06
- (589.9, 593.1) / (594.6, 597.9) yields -0.01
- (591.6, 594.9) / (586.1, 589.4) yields 0.08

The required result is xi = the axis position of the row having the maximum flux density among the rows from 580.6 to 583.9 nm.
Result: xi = 580.75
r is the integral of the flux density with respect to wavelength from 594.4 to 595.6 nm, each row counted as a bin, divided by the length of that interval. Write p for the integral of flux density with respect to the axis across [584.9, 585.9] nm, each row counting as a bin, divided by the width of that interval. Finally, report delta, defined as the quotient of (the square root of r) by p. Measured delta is 0.802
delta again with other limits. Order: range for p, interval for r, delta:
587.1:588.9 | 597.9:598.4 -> 0.842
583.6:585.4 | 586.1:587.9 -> 0.790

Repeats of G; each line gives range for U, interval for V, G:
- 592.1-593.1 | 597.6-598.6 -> 0.10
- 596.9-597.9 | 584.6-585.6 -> 0.00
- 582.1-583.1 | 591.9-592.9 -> 0.05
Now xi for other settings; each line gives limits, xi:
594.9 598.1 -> 595.00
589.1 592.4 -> 592.25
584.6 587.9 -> 584.75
